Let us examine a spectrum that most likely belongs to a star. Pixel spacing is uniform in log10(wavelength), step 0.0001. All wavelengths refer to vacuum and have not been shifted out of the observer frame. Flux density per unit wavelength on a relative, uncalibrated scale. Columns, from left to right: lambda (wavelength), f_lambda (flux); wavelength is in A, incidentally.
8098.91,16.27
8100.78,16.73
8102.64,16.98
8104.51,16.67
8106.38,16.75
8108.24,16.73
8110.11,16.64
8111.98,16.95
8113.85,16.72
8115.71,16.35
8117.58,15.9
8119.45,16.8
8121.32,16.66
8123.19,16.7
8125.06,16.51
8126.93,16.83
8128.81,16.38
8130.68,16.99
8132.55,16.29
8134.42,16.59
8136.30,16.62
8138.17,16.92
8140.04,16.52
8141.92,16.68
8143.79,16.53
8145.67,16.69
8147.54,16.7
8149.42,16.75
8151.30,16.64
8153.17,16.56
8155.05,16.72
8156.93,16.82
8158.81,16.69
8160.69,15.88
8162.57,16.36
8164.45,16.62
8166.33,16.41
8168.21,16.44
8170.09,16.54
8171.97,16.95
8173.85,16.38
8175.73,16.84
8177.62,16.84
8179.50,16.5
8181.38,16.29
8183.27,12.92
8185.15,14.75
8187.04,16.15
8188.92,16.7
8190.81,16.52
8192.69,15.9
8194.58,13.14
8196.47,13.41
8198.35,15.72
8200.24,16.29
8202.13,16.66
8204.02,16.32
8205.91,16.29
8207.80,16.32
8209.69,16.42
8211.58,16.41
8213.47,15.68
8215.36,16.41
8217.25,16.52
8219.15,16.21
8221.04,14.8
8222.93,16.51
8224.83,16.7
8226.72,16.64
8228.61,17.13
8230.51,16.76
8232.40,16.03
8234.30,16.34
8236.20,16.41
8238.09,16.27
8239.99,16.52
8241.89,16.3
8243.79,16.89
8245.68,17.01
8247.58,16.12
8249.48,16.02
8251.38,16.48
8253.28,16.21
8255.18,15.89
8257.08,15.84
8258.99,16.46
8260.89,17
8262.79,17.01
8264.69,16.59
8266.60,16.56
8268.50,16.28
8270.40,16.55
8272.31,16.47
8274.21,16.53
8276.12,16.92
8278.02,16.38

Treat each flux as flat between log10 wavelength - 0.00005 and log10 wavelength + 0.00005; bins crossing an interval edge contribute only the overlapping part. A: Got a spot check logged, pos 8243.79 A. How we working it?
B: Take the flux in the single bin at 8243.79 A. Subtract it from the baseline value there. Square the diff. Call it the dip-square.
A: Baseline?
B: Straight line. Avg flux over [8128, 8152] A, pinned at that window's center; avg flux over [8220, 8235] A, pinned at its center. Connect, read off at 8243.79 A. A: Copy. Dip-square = 0.33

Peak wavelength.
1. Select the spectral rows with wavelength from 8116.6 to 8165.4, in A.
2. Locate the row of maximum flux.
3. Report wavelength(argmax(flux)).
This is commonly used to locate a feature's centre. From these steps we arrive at 8130.68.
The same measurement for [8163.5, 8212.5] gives 8171.97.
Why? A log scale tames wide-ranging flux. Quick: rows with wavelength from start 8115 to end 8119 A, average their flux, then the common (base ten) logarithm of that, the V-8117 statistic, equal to 1.21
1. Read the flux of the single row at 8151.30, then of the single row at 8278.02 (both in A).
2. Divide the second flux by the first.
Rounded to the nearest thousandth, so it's 0.984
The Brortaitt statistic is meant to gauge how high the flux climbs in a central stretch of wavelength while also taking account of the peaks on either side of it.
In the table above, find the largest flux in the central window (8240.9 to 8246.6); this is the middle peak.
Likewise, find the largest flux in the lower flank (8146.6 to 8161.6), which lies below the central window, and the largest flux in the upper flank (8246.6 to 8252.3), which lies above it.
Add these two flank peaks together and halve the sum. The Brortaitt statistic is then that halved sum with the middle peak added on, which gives 33.7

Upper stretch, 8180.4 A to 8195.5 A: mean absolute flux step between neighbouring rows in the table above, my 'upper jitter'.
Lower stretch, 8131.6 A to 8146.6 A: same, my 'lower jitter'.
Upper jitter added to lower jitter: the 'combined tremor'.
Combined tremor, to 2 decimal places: 1.74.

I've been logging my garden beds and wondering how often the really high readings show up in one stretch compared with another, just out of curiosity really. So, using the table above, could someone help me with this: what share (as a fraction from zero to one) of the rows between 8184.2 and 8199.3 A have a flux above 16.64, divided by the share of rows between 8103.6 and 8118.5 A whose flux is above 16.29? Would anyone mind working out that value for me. 0.14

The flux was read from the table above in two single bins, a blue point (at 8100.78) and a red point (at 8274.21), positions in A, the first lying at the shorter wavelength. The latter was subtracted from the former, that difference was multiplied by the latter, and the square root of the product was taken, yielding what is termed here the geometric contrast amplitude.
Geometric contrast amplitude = 1.8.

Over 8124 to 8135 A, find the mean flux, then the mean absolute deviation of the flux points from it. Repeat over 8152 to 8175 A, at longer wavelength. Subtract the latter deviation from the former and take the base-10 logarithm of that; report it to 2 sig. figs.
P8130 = -2.0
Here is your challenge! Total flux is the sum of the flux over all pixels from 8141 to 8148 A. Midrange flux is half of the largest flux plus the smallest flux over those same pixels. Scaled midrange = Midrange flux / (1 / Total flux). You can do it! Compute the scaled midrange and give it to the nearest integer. 1107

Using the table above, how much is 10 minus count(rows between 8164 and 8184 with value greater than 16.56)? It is 6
